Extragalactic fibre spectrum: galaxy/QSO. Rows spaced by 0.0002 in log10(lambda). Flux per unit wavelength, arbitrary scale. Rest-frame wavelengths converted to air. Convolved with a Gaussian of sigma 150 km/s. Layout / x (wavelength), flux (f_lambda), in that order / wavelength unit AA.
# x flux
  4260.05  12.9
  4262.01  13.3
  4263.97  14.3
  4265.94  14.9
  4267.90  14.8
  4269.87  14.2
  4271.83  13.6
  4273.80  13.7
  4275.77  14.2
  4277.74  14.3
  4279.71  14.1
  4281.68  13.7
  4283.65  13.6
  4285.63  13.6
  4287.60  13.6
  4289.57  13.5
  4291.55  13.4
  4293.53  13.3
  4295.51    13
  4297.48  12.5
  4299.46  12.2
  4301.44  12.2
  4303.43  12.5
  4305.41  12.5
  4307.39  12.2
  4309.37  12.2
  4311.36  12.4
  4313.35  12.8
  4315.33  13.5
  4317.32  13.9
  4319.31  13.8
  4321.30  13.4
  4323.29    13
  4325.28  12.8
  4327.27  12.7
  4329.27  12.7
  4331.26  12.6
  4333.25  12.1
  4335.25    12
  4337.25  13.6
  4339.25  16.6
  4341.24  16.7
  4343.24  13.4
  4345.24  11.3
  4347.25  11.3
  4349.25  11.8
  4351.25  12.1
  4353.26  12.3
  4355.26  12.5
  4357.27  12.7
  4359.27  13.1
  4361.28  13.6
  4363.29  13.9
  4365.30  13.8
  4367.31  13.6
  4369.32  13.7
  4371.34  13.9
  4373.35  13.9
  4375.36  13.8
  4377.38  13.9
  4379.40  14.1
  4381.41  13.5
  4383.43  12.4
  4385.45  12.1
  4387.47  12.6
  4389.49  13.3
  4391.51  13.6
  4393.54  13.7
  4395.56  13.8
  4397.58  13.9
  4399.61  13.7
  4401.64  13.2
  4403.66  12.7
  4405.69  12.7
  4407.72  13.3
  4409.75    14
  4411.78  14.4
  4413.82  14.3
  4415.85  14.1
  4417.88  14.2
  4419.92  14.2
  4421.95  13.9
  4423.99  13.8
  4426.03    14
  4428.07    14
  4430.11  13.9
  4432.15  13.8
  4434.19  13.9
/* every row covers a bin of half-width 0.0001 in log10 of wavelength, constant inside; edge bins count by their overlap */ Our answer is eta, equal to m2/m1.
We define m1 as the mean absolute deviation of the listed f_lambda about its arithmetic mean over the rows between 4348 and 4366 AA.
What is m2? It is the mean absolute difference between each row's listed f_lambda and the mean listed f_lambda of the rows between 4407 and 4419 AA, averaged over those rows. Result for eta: 0.4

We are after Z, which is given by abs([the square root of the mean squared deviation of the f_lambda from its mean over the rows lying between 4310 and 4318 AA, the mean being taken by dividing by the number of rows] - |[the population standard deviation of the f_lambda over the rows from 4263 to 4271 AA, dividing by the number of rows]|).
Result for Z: 0.28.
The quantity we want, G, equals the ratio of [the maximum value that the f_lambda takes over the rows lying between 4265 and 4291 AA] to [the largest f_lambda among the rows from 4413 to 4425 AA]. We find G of 1.04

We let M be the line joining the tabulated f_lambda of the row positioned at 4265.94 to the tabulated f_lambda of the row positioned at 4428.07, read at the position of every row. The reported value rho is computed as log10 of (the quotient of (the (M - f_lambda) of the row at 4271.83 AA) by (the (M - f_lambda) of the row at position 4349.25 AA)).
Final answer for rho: -0.32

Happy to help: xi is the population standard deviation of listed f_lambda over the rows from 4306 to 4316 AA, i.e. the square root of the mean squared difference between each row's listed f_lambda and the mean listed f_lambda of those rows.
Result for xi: 0.49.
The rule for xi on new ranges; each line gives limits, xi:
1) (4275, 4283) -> 0.23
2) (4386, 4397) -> 0.43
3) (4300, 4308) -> 0.15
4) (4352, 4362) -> 0.46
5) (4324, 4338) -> 0.49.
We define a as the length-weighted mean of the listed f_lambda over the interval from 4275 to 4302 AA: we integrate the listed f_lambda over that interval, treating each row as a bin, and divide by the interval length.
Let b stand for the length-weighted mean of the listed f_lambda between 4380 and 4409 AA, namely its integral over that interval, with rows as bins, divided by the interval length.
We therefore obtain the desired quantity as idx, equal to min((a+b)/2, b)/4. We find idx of 3.30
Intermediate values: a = 13.4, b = 13.2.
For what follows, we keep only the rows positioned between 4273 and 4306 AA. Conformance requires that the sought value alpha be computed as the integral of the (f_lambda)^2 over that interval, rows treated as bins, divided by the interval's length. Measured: 177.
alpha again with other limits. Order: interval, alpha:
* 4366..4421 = 185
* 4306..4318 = 164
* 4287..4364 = 169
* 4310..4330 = 171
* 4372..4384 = 187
